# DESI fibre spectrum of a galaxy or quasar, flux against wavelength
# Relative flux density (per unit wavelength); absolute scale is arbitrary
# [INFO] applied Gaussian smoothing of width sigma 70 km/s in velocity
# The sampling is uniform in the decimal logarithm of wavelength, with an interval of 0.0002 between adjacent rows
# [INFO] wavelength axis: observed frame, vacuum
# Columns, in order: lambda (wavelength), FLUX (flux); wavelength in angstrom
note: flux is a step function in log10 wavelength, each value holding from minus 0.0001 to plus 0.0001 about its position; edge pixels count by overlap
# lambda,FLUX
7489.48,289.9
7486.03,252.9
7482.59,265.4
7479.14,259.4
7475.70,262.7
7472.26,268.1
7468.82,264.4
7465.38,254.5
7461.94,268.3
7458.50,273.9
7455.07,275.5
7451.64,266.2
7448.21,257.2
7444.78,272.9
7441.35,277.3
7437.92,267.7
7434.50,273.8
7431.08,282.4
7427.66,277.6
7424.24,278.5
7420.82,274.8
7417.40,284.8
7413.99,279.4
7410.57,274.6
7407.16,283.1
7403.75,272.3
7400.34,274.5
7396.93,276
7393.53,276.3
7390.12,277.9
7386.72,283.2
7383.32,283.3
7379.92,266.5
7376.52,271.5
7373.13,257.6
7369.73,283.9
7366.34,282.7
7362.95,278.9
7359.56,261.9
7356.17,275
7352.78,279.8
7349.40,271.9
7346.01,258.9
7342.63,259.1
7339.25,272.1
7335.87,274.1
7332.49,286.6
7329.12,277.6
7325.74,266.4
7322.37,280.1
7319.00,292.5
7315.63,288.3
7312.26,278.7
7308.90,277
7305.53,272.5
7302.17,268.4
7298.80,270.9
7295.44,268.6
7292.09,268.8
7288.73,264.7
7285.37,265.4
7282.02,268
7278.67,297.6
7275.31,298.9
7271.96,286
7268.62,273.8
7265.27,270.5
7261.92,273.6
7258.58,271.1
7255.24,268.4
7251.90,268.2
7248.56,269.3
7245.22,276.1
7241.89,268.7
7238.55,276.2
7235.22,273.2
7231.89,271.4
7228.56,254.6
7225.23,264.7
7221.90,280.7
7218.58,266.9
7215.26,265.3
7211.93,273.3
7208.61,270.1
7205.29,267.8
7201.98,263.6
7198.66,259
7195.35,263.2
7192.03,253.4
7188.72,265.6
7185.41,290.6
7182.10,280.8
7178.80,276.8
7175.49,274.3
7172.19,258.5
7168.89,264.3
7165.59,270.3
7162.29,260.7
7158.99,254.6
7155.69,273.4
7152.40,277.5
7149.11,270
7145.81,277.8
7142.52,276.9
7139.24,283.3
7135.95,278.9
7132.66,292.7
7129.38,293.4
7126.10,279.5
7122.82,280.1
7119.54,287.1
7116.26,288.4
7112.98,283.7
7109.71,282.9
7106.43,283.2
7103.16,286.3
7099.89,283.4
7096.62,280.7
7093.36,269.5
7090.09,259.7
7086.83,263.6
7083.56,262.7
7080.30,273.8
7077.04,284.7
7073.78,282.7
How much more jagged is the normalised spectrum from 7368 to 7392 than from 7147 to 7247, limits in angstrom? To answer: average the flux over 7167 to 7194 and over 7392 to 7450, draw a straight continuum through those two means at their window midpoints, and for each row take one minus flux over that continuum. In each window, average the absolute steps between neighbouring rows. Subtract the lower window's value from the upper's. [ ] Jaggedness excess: 0.010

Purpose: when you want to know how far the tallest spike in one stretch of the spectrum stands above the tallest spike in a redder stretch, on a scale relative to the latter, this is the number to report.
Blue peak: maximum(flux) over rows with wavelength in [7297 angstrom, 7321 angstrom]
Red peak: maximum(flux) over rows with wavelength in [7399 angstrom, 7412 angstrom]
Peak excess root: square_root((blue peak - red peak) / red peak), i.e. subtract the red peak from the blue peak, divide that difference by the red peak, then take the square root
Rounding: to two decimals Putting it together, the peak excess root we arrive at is 0.18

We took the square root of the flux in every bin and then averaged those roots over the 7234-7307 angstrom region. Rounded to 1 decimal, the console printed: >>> 16.5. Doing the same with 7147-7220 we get 16.4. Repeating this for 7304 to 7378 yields 16.6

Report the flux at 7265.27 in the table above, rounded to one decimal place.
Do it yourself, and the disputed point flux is 270.5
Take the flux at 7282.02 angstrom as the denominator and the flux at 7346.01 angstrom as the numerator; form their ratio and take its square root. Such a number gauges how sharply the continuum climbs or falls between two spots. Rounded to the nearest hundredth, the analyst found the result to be 0.98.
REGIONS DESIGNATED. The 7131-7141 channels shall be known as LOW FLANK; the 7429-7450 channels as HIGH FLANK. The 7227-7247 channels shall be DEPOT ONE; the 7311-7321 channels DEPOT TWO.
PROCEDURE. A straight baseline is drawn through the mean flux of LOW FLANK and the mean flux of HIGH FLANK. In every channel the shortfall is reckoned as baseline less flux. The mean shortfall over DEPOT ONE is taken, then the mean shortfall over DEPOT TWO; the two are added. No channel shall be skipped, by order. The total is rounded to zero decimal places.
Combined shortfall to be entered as 1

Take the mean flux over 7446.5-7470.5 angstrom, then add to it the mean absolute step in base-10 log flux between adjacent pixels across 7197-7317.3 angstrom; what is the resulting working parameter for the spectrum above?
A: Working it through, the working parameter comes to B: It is 266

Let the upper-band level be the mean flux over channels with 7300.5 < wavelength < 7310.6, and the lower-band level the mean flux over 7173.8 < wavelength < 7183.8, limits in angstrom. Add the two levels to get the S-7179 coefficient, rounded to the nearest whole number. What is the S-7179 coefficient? 550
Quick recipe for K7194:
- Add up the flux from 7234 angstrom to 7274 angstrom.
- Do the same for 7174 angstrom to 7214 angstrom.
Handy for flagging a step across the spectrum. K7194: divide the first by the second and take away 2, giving -0.99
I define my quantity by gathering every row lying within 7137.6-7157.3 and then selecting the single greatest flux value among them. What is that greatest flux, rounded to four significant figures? 283.3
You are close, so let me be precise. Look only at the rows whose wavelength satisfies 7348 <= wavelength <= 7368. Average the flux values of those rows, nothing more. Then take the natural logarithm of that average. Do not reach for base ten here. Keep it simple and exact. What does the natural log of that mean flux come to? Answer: 5.62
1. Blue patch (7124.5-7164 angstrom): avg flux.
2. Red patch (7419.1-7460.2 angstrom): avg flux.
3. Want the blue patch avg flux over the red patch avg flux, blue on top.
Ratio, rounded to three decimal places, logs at 1.012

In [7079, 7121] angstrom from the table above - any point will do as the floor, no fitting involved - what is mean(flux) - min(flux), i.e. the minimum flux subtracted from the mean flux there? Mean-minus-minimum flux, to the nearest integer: 18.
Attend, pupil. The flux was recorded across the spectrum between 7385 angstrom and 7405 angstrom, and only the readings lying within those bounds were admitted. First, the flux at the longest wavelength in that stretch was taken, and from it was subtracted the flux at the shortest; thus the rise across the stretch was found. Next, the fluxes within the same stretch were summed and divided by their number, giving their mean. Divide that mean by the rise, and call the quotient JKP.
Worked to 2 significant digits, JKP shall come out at -25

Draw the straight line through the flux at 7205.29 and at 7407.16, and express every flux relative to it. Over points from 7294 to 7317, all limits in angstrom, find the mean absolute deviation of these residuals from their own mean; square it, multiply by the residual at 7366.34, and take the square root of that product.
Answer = 8.3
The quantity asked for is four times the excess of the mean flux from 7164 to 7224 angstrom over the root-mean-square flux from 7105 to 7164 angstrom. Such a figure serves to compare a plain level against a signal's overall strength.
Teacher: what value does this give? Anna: -41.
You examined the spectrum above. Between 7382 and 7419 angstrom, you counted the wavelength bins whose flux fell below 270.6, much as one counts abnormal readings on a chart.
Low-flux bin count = 0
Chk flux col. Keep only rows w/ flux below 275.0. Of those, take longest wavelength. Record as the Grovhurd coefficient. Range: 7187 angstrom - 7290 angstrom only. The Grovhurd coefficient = 7288.73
